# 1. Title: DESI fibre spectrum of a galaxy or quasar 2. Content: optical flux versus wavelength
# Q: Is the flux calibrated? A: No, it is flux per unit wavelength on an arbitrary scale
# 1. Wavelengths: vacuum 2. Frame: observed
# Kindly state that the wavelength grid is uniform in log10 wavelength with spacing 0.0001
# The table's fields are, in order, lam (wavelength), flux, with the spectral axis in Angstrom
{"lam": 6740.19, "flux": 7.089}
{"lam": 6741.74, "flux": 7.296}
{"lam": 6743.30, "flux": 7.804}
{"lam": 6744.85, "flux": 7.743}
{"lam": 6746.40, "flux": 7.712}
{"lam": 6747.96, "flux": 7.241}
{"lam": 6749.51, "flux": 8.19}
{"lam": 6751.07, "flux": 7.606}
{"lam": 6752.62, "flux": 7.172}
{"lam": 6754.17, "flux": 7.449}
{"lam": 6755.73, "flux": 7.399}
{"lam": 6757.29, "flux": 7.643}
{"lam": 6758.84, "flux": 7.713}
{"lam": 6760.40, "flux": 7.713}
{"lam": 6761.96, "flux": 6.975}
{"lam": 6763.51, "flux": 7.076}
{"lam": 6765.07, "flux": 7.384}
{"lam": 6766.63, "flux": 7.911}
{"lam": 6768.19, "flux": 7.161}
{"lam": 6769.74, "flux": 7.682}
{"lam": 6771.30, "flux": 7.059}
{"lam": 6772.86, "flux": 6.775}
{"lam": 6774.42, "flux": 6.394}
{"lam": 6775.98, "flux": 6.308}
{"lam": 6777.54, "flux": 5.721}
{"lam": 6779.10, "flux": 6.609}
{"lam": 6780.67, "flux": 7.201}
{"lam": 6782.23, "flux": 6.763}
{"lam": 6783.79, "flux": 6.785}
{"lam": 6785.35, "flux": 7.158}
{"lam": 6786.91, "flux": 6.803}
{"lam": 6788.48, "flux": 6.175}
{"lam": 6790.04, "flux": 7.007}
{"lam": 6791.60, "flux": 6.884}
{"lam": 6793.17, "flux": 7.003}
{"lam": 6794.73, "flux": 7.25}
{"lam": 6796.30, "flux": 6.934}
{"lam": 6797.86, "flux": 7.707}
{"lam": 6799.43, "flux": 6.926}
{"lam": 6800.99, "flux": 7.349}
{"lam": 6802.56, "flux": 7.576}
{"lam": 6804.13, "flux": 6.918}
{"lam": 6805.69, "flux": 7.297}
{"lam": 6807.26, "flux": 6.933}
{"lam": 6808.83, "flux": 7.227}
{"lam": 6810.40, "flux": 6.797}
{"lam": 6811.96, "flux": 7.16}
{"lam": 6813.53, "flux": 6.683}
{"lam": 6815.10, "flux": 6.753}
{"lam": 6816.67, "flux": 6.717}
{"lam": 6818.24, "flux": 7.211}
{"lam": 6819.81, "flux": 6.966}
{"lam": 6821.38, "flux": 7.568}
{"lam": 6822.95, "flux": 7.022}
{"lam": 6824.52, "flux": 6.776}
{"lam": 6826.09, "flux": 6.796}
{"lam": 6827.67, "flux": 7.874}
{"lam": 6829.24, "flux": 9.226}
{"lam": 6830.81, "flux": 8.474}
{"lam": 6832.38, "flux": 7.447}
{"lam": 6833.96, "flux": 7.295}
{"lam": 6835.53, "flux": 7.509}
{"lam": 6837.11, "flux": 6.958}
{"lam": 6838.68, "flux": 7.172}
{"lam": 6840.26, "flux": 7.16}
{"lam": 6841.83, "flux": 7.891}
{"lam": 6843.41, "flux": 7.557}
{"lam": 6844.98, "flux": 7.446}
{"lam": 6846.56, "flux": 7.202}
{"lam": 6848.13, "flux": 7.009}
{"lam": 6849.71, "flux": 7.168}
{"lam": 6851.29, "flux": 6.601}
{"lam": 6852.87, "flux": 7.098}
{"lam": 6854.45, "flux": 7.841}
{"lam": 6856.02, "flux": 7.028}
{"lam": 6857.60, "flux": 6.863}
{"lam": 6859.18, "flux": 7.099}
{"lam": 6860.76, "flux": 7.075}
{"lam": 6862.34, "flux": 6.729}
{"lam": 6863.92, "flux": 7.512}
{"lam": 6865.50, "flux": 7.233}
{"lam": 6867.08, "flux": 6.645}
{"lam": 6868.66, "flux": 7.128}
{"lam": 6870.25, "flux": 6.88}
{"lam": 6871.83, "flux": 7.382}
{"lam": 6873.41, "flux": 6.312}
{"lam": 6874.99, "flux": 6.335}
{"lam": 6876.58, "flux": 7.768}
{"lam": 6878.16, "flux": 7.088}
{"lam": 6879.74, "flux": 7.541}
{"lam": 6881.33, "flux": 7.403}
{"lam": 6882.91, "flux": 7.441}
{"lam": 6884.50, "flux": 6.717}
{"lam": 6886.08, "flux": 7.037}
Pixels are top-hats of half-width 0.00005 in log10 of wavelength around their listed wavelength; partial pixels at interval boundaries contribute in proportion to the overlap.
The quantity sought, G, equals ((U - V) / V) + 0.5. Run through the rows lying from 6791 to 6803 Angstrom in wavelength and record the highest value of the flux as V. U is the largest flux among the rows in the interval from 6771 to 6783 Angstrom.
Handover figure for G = 0.43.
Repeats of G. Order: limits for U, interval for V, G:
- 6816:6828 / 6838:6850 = 0.50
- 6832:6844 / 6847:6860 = 0.51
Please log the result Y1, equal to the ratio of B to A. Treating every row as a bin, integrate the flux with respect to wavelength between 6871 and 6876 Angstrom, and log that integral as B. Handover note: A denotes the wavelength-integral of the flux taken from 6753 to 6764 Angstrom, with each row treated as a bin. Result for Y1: 0.4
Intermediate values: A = 82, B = 34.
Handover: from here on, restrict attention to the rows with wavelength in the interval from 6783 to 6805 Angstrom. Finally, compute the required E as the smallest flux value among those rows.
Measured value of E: 6.175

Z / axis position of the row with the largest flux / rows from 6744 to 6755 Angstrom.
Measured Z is 6749.51 Angstrom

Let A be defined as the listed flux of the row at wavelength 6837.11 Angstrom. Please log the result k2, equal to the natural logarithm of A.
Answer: 1.94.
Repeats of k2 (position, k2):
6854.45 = 2.06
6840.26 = 1.97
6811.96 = 1.97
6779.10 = 1.89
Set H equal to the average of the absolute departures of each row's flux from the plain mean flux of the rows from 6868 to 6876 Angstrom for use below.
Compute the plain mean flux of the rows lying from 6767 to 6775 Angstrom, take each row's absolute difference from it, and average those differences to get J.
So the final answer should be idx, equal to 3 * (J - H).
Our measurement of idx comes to -0.1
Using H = 0.39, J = 0.34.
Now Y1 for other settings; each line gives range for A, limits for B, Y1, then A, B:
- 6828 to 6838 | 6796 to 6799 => 0.3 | 78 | 22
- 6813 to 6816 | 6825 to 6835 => 3.9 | 20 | 78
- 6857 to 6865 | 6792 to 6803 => 1.4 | 57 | 79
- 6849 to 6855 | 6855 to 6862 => 1.1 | 43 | 49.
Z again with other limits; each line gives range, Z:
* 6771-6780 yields 6771.30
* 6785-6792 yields 6785.35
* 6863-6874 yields 6863.92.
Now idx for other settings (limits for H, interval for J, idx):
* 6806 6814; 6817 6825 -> 0.1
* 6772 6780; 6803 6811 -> -0.3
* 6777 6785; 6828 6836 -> 1.0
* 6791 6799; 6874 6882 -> 0.5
